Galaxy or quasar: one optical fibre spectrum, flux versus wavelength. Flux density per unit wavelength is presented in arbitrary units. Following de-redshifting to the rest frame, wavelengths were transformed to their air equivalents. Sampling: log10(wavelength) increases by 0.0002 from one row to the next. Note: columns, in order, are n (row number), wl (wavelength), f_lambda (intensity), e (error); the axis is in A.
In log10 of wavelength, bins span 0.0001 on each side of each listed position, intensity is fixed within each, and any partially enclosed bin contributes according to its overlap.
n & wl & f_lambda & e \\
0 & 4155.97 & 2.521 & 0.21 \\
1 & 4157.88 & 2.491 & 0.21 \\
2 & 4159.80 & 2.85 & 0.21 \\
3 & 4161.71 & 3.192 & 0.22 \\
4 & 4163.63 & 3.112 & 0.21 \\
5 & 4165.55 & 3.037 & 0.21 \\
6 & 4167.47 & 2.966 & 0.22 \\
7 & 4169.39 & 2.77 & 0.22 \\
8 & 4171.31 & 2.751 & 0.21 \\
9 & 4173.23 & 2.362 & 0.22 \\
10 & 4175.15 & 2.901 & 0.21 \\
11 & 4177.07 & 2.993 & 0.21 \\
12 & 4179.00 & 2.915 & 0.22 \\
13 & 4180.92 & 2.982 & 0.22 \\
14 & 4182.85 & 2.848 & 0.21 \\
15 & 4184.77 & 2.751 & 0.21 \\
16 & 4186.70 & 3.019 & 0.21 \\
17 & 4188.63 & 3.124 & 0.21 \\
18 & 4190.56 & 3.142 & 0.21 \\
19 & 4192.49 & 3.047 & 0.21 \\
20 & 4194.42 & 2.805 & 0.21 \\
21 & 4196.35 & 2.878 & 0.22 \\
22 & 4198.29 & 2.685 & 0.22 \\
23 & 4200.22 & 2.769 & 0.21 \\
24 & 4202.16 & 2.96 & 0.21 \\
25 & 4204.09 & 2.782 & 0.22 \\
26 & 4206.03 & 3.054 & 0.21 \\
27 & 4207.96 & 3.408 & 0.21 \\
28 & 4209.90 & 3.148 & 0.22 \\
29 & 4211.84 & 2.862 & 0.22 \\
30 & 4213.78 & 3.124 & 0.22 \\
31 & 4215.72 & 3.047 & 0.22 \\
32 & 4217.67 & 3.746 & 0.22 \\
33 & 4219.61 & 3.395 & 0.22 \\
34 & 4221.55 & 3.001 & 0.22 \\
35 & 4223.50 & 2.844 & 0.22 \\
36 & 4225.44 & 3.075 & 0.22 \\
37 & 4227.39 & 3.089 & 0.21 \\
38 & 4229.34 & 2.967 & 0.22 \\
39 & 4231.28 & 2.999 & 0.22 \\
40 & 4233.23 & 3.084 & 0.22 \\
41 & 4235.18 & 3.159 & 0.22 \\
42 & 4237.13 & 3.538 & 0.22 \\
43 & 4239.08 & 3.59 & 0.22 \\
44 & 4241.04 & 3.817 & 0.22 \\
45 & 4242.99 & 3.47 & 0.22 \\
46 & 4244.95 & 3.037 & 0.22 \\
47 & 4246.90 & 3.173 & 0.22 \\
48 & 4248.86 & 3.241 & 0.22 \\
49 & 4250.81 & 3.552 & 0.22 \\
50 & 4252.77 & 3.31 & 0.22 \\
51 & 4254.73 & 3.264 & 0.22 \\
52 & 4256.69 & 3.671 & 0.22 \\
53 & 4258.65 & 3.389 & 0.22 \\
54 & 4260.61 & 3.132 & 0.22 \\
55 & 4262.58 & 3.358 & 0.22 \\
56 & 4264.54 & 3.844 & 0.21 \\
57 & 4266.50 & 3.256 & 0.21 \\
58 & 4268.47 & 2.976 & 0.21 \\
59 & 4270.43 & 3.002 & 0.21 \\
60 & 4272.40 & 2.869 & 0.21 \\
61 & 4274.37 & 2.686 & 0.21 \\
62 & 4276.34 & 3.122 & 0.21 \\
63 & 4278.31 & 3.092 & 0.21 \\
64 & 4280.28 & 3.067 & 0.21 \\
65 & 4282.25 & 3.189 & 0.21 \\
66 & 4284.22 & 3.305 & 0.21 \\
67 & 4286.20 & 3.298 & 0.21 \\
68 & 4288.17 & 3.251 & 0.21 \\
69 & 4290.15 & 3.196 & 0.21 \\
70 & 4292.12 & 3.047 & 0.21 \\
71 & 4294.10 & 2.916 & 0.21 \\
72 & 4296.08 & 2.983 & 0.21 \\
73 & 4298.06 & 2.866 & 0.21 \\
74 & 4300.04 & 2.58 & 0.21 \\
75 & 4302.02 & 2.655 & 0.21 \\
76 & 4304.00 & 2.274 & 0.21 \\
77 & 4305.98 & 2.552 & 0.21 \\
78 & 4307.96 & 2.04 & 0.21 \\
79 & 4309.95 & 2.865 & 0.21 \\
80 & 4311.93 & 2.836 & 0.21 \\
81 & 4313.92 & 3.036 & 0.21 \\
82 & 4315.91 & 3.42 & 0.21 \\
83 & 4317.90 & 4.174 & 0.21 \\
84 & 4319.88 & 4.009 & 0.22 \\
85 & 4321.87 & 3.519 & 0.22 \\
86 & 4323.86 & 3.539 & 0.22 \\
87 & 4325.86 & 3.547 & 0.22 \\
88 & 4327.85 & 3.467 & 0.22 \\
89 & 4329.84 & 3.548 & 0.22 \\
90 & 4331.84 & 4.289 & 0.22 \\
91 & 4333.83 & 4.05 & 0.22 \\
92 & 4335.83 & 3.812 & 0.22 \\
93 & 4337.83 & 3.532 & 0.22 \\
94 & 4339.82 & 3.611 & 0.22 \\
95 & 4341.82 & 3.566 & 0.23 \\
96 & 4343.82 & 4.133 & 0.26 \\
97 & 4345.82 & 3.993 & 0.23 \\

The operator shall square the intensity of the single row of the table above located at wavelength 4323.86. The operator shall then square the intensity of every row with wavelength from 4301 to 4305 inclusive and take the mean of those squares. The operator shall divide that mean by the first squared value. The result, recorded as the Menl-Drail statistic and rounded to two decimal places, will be 0.49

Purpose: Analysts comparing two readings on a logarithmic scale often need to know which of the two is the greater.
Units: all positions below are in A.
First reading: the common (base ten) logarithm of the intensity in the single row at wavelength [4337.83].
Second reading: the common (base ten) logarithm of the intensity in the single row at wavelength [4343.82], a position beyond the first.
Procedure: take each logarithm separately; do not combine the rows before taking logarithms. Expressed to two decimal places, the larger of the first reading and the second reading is 0.62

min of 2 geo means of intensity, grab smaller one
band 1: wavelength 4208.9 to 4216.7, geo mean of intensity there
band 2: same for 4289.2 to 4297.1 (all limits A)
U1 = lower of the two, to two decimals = 3.03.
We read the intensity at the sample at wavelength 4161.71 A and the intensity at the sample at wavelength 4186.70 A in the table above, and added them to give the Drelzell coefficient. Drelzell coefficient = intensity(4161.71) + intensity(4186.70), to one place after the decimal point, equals 6.2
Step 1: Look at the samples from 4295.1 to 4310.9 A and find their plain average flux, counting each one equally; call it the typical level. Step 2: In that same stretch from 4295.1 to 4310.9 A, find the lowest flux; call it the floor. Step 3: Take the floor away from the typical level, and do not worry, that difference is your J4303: 0.6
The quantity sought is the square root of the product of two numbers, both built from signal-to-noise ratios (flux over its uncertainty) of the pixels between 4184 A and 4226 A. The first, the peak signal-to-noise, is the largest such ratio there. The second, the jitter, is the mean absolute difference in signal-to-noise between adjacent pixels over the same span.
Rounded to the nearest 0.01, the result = 4.47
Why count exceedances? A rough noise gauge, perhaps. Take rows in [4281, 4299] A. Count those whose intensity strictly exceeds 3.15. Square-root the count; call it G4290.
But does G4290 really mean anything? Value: 2.2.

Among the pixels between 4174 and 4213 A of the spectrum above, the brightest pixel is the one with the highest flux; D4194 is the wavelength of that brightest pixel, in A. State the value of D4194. 4207.96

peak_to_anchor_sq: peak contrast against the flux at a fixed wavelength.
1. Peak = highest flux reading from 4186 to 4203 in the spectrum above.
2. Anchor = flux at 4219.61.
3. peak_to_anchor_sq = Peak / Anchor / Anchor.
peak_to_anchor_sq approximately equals 0.273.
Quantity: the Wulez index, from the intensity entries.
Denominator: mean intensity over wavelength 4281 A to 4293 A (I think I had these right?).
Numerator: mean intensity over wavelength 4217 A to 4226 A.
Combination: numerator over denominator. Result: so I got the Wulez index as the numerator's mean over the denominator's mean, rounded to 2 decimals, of 1.00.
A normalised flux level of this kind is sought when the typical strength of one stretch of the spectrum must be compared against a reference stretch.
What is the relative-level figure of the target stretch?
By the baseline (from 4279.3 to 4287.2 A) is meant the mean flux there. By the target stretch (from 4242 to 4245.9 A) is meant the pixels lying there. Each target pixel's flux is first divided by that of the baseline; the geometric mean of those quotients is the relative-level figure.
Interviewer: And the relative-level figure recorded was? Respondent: 1.01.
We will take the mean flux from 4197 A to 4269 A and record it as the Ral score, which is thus 3.21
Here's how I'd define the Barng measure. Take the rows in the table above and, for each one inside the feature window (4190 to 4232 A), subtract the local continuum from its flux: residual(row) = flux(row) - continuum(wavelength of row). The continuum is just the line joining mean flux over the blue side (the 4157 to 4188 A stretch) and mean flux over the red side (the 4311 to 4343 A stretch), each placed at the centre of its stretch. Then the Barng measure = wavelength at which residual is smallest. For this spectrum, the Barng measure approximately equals 4198.29 A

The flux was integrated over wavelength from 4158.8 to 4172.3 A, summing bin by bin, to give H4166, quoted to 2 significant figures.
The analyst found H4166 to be 40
